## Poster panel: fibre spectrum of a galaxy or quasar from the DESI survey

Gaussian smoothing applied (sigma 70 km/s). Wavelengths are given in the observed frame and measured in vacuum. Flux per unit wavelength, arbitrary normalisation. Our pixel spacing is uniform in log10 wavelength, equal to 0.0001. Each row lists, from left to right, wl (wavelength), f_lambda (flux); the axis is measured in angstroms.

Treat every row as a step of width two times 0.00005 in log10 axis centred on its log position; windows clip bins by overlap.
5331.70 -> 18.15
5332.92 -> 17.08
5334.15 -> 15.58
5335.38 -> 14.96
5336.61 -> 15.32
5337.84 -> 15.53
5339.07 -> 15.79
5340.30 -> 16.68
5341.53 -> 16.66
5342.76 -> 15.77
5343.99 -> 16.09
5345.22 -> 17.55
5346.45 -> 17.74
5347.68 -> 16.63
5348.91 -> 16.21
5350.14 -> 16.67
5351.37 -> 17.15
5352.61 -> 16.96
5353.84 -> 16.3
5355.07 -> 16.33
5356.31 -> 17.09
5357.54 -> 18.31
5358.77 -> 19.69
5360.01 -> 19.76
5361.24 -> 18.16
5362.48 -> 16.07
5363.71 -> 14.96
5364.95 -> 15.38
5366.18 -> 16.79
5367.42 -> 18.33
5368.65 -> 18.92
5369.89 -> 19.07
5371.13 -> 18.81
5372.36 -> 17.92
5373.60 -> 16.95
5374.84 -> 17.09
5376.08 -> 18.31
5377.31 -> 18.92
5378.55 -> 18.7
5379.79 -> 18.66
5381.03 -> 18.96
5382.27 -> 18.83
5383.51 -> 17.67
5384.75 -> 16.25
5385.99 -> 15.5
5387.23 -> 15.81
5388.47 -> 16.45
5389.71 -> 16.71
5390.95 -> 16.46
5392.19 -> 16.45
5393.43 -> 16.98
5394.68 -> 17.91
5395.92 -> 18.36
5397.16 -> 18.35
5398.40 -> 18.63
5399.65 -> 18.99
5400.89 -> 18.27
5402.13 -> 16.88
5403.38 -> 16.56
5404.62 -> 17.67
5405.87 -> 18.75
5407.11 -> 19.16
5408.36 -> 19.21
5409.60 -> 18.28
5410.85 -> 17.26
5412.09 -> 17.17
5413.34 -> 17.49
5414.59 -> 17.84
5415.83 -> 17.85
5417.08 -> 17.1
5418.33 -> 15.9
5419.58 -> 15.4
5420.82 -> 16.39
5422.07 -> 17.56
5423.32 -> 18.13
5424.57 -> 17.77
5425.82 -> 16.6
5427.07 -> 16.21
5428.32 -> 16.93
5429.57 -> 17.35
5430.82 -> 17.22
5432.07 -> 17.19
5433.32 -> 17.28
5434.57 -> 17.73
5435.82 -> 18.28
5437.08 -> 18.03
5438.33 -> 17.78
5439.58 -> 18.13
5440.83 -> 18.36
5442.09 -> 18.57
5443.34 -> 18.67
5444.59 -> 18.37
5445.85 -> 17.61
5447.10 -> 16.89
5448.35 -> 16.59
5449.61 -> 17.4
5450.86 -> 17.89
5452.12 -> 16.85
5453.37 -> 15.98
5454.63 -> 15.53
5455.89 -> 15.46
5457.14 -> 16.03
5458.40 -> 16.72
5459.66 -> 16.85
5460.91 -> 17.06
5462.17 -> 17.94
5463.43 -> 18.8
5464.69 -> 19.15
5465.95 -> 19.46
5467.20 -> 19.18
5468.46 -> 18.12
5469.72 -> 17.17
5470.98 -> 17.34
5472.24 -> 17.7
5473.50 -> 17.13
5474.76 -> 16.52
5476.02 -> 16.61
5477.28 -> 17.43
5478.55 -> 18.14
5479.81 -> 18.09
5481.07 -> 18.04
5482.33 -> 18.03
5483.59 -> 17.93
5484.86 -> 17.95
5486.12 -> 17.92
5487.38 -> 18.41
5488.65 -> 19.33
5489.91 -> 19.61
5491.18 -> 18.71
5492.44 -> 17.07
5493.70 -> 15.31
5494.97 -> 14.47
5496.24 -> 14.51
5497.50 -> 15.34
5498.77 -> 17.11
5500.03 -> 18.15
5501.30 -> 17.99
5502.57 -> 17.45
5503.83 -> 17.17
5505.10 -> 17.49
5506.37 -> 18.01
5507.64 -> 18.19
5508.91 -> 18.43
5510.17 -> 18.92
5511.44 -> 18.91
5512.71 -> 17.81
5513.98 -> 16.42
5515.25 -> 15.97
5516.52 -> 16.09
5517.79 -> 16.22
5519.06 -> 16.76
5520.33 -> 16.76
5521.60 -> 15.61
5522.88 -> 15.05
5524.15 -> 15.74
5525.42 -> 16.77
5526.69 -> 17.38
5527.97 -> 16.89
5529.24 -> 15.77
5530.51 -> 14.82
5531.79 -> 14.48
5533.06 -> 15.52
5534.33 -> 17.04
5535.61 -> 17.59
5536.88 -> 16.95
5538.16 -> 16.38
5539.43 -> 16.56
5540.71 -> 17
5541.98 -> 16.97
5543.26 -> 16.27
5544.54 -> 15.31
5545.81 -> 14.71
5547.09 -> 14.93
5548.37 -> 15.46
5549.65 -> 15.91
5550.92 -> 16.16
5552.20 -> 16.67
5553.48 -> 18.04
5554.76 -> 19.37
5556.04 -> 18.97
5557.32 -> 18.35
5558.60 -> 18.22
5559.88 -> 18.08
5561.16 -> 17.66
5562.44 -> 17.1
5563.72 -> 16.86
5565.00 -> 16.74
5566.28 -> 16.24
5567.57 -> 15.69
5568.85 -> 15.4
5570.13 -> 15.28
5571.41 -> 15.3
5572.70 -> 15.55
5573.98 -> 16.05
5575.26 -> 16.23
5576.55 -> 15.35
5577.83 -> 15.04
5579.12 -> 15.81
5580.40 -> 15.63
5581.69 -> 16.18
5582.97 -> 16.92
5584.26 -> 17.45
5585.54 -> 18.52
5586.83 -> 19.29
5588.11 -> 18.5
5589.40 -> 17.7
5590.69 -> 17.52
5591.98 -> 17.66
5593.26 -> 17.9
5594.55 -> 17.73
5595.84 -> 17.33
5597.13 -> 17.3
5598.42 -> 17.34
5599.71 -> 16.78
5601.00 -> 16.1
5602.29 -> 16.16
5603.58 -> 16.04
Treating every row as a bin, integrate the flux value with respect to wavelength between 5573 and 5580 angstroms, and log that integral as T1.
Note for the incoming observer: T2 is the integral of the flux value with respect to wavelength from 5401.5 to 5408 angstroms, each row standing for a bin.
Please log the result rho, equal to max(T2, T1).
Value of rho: 116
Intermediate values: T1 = 110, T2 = 116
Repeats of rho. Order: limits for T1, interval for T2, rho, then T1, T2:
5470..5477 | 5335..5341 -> 120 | 120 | 94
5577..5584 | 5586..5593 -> 127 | 112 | 127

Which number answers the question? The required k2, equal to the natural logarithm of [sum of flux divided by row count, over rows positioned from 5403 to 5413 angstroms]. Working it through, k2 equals 2.89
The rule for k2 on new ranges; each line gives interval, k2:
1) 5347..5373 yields 2.86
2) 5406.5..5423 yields 2.86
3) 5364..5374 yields 2.88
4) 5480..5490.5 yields 2.91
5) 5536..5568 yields 2.82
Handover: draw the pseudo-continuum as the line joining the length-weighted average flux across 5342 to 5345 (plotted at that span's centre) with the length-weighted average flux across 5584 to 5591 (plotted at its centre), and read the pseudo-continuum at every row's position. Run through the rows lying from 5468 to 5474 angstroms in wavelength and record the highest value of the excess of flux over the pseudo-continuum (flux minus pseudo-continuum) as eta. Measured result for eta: 0.9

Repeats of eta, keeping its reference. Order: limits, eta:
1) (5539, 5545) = -0.8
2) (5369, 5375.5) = 2.7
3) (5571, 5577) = -1.9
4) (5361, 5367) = 1.8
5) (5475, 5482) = 0.8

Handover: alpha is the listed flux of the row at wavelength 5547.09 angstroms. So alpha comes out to 14.93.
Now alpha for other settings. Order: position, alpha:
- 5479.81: 18.09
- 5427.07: 16.21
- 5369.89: 19.07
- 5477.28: 17.43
